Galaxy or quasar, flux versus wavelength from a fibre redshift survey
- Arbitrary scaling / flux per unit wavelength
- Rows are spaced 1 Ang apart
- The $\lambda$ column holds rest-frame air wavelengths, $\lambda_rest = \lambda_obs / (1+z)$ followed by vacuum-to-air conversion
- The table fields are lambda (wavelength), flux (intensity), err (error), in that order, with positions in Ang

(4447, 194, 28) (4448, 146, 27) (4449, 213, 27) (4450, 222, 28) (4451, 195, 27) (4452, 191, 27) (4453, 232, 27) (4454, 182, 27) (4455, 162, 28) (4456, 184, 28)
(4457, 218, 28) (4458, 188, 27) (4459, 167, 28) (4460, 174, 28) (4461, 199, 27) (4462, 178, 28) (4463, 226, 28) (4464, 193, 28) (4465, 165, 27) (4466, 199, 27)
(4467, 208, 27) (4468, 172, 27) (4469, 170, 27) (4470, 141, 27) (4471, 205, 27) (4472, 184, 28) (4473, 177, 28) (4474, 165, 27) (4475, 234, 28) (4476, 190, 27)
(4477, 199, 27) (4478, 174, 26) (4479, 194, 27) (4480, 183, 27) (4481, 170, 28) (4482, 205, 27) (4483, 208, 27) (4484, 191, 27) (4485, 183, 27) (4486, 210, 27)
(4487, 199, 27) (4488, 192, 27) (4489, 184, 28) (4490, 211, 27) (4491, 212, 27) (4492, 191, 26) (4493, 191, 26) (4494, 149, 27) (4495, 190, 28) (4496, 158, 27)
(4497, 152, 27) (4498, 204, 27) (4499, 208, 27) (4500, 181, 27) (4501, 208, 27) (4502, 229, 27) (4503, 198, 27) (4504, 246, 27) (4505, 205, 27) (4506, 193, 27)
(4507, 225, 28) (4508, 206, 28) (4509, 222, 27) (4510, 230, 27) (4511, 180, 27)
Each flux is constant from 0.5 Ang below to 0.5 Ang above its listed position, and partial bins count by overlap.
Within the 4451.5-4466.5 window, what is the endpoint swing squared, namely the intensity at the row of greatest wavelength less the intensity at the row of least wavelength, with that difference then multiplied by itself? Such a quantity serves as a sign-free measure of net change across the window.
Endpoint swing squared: 64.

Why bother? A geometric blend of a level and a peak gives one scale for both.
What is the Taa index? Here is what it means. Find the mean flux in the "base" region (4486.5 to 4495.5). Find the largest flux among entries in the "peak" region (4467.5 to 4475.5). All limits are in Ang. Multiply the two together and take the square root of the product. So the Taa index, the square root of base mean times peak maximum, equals 211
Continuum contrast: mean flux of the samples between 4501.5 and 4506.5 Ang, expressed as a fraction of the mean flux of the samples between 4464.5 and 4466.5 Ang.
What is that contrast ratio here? 1.18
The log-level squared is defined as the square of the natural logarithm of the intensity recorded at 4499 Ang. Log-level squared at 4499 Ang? 28.5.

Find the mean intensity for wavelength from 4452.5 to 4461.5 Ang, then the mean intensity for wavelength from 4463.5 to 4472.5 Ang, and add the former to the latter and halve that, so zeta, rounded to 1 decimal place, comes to 185.7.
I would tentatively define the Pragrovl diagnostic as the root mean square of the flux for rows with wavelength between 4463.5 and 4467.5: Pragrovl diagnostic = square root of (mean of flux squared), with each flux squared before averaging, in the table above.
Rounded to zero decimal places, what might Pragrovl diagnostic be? 192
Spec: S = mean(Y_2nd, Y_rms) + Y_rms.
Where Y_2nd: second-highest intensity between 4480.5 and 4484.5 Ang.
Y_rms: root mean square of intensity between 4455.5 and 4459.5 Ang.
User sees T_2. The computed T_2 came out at 388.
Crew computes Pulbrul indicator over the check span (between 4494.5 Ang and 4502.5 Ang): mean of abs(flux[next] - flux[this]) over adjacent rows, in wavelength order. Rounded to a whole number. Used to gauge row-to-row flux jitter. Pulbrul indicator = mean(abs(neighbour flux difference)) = 24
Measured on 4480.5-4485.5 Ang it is 16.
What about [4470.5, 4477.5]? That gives 27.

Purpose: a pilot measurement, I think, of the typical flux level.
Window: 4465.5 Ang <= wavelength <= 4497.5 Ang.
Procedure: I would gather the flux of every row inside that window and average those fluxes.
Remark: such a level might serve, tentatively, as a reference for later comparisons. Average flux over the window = 187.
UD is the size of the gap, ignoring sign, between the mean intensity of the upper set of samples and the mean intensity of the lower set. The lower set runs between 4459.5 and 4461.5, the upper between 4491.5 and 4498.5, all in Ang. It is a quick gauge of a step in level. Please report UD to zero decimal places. 10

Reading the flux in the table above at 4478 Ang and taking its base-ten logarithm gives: 2.24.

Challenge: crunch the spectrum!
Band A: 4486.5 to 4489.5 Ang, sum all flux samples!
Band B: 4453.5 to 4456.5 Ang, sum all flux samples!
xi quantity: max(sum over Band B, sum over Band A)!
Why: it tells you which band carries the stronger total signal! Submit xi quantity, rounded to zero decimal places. 575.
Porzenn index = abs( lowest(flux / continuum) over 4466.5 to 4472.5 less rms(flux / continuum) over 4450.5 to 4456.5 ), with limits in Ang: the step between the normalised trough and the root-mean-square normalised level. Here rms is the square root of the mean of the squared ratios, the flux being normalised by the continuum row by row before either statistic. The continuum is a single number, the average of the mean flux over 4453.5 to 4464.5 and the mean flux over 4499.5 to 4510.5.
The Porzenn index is 0.25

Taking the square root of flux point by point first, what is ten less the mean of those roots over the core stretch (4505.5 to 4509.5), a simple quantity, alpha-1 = -4.5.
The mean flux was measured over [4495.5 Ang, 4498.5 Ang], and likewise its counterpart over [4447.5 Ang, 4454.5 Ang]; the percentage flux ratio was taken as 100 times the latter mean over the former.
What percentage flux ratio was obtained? 115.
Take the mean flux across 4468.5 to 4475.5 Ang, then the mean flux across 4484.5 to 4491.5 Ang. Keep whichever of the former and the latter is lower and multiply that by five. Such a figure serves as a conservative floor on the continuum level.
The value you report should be 911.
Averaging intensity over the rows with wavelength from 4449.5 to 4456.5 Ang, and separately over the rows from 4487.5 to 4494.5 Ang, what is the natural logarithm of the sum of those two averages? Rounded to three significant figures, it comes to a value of 5.95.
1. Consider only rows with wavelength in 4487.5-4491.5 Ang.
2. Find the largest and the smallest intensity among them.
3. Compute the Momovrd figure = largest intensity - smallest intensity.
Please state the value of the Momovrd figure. 28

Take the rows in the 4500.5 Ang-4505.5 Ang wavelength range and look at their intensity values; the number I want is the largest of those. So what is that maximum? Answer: 246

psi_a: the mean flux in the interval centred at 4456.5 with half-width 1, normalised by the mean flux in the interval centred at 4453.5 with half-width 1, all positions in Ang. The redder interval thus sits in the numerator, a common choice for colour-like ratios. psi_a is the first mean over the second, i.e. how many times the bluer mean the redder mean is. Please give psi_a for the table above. 0.97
